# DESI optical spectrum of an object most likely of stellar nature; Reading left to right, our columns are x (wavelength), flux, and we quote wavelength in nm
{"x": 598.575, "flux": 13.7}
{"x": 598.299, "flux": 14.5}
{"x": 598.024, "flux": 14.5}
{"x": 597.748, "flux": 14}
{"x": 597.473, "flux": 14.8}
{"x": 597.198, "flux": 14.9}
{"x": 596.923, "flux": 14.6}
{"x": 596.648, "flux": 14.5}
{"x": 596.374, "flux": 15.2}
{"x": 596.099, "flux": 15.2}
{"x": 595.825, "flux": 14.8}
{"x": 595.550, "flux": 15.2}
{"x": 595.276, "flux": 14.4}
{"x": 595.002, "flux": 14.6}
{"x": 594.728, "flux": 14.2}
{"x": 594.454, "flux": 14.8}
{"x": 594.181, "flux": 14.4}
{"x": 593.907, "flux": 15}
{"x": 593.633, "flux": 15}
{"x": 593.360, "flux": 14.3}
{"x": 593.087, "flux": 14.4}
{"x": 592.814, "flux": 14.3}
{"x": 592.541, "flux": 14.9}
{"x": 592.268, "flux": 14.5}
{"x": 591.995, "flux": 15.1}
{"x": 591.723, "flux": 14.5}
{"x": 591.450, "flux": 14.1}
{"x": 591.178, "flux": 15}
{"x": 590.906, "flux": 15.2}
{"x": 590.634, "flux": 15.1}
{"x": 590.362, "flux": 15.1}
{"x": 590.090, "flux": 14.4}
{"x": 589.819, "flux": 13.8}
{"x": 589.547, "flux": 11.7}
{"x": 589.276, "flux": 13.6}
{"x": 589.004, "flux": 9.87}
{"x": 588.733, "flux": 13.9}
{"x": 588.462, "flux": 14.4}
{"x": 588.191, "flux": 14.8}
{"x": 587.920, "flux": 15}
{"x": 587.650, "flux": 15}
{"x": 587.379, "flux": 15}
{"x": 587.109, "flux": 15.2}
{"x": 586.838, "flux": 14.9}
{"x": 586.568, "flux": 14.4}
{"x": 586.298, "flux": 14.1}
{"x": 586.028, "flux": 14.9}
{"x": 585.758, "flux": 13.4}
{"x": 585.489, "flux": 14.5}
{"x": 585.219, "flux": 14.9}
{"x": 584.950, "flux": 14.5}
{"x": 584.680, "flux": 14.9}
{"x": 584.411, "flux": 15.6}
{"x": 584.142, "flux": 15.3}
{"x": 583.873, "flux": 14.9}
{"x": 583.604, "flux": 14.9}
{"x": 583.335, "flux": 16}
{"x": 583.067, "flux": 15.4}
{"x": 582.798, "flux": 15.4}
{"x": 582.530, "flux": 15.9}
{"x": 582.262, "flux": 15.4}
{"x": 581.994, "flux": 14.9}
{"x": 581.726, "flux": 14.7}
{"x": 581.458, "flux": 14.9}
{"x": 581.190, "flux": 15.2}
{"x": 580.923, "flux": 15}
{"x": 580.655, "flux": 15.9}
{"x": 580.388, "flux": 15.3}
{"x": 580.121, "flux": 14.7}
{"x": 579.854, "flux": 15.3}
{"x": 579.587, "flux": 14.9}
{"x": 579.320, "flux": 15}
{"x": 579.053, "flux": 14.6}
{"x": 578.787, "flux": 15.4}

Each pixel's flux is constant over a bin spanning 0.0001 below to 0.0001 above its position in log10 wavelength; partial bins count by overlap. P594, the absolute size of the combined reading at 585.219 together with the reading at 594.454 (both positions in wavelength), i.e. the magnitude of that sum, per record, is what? 29.7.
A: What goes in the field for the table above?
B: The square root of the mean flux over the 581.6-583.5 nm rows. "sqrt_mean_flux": 3.92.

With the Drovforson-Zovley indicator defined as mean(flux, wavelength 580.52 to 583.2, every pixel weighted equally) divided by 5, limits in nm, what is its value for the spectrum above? 3.05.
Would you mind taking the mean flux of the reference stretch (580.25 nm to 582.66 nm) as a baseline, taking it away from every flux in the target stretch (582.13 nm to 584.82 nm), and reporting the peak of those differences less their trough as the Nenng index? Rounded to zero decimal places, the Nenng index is 1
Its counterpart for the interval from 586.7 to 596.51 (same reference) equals 5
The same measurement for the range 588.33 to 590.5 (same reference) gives 5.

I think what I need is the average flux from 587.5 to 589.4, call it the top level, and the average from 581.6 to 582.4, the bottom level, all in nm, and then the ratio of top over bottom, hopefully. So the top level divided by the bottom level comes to 0.92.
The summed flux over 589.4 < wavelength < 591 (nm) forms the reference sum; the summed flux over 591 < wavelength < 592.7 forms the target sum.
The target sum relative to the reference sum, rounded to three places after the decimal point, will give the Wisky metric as 1.033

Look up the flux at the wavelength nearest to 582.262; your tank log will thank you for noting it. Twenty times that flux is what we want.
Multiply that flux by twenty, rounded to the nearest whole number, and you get 308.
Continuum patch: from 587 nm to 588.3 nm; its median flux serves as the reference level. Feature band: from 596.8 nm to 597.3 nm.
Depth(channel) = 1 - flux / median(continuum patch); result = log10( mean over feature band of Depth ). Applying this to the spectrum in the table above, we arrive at -1.8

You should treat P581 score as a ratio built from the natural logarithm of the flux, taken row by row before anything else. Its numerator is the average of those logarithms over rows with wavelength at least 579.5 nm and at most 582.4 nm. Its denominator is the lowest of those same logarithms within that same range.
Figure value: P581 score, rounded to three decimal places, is 1.010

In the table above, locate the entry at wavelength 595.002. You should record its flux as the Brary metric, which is 14.6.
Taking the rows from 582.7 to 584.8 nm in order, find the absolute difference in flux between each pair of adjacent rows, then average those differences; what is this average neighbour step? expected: 0.44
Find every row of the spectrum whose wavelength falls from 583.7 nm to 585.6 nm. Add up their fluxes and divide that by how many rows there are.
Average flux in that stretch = 14.9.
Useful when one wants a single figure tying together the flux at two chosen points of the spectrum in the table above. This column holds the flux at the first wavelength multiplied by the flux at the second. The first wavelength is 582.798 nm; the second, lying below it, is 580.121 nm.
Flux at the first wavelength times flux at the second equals 226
